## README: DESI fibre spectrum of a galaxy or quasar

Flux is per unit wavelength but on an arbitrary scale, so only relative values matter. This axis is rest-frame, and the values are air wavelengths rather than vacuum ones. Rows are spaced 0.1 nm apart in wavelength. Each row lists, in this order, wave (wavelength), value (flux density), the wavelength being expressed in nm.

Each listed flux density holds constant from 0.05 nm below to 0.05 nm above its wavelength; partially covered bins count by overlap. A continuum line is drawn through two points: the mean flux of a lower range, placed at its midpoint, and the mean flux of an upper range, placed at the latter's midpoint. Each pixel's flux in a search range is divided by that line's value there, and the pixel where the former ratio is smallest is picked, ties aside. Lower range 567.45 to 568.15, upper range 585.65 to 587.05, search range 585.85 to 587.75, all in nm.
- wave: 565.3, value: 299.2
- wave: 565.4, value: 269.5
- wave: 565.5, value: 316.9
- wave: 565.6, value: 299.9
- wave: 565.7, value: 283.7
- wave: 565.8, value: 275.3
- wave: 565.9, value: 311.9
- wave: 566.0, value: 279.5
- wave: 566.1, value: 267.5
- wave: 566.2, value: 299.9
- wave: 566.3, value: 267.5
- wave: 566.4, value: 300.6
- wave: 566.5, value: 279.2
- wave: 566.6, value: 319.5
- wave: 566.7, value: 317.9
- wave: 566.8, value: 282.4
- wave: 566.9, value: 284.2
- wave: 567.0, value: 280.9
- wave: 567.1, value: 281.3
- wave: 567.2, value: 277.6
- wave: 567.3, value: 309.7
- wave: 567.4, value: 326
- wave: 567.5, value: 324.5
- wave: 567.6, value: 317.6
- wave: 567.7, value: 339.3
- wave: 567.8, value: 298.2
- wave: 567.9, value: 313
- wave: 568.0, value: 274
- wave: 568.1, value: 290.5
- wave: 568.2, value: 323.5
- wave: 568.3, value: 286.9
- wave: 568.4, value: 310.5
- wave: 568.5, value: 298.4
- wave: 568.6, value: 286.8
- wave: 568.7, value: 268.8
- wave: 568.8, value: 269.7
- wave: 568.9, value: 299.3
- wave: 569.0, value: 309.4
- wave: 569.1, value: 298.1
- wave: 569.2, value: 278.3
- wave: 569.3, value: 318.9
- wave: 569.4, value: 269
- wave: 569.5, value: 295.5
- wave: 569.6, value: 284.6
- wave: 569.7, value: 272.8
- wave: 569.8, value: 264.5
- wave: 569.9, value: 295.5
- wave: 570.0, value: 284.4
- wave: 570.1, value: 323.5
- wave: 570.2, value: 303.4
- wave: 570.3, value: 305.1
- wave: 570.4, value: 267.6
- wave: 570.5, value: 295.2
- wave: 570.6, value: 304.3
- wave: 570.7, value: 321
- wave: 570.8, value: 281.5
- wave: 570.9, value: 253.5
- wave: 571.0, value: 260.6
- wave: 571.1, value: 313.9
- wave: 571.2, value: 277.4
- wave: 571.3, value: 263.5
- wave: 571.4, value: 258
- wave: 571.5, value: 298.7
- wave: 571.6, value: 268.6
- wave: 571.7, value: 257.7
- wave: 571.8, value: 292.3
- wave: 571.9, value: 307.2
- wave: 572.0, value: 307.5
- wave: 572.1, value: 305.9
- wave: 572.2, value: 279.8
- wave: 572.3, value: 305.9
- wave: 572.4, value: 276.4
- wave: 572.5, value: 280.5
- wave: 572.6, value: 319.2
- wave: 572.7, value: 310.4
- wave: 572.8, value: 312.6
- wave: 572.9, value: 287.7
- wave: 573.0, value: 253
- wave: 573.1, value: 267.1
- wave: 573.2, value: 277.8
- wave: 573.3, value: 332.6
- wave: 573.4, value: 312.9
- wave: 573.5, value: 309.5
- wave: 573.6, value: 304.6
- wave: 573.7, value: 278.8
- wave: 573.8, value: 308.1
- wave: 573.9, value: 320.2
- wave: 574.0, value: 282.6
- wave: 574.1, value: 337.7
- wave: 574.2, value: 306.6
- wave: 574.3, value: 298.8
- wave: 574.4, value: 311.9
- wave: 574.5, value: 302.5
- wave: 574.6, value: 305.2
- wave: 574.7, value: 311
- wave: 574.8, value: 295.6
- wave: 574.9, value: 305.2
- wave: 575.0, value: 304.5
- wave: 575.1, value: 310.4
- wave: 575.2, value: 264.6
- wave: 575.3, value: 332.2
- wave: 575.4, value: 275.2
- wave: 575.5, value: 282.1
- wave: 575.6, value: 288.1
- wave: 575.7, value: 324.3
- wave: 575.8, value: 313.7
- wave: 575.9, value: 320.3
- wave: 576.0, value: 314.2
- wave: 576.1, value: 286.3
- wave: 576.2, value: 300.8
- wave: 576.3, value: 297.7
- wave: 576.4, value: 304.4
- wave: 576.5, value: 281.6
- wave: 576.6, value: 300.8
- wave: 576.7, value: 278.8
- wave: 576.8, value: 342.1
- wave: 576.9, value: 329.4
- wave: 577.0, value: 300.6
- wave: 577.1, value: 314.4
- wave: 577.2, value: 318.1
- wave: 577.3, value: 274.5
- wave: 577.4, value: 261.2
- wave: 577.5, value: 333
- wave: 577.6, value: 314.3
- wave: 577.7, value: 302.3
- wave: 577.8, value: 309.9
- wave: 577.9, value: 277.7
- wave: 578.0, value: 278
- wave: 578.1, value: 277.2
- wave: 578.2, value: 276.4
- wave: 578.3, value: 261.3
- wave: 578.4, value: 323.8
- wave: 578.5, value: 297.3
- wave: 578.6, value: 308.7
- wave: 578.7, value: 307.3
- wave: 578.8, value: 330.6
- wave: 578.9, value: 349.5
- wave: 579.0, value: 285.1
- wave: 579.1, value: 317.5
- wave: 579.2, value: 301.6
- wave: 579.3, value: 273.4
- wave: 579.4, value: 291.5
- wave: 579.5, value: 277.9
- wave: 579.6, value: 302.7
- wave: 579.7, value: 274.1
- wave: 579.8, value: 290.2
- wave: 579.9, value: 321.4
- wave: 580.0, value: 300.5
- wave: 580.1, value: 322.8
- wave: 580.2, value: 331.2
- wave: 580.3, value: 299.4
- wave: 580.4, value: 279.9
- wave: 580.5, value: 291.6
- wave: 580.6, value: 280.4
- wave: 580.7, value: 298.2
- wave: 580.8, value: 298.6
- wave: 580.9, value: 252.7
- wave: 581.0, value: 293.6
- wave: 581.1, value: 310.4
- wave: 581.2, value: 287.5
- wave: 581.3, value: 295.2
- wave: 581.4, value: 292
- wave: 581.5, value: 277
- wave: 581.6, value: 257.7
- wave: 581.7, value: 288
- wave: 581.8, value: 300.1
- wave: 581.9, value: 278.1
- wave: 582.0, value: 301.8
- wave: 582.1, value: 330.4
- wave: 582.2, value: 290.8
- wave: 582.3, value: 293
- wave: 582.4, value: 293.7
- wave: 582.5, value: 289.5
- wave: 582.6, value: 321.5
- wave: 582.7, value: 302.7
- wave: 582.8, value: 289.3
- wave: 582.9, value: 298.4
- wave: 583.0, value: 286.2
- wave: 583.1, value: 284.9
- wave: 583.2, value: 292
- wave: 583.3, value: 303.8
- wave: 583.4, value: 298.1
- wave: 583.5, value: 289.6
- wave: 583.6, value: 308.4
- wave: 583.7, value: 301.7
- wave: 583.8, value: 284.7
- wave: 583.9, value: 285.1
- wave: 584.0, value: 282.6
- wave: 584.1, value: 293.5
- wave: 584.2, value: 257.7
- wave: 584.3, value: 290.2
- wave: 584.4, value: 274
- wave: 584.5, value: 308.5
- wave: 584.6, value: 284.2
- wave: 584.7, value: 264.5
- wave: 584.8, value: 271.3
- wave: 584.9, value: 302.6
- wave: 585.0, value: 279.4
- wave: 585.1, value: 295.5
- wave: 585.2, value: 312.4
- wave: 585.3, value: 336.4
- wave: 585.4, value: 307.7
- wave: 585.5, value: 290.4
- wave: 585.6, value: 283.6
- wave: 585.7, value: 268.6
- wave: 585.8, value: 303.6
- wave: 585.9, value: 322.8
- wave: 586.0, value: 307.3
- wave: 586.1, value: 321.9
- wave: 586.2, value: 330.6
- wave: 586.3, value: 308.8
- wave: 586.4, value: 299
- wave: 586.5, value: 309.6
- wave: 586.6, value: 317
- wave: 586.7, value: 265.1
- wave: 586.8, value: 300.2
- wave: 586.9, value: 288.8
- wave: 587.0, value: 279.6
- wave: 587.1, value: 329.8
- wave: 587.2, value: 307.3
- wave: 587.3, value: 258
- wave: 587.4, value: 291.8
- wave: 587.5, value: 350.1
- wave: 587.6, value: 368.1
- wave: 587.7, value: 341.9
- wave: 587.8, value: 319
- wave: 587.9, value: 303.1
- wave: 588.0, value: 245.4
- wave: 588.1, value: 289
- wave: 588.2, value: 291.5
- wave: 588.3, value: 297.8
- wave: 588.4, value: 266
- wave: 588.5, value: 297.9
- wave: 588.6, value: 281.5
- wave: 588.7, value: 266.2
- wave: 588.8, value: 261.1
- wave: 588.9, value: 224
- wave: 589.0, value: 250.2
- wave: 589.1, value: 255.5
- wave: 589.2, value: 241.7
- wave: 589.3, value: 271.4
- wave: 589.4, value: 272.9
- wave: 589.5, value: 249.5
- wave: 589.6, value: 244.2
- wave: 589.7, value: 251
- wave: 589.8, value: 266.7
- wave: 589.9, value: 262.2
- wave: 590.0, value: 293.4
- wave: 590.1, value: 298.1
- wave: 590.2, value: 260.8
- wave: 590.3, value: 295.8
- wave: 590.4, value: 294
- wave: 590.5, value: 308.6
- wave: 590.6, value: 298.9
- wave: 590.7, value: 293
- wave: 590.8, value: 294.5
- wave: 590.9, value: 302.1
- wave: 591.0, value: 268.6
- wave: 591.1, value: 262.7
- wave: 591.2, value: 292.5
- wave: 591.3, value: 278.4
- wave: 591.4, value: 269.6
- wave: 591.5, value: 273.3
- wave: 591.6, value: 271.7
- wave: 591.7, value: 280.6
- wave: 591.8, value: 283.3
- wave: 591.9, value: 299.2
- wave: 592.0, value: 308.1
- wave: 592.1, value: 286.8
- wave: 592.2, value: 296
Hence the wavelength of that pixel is 587.3 nm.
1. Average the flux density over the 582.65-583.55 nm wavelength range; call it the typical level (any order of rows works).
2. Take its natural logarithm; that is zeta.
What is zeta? 5.683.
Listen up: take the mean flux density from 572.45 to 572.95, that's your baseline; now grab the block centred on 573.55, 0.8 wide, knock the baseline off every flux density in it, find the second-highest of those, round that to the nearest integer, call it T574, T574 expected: 18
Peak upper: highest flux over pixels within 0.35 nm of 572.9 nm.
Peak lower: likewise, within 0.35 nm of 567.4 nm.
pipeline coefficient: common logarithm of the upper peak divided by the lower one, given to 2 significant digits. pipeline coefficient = -0.027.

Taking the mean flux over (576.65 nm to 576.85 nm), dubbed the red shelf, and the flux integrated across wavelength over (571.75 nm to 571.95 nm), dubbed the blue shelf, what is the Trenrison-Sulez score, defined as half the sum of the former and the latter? 185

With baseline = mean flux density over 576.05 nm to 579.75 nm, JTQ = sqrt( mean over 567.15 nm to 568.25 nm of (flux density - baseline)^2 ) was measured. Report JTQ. 22.2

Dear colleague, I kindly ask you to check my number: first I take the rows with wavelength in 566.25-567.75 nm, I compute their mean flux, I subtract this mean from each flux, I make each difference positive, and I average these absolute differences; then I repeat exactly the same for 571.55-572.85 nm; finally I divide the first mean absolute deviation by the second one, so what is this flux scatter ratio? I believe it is 1.2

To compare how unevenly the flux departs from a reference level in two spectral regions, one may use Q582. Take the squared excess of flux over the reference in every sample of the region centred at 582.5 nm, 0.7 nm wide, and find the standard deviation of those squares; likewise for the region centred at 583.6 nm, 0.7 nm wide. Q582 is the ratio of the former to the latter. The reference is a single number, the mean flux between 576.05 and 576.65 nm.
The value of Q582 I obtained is 4.5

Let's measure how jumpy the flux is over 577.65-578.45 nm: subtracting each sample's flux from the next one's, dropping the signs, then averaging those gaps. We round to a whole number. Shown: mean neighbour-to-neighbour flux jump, 17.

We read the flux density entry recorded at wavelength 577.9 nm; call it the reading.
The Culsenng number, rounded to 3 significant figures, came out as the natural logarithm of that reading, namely 5.63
